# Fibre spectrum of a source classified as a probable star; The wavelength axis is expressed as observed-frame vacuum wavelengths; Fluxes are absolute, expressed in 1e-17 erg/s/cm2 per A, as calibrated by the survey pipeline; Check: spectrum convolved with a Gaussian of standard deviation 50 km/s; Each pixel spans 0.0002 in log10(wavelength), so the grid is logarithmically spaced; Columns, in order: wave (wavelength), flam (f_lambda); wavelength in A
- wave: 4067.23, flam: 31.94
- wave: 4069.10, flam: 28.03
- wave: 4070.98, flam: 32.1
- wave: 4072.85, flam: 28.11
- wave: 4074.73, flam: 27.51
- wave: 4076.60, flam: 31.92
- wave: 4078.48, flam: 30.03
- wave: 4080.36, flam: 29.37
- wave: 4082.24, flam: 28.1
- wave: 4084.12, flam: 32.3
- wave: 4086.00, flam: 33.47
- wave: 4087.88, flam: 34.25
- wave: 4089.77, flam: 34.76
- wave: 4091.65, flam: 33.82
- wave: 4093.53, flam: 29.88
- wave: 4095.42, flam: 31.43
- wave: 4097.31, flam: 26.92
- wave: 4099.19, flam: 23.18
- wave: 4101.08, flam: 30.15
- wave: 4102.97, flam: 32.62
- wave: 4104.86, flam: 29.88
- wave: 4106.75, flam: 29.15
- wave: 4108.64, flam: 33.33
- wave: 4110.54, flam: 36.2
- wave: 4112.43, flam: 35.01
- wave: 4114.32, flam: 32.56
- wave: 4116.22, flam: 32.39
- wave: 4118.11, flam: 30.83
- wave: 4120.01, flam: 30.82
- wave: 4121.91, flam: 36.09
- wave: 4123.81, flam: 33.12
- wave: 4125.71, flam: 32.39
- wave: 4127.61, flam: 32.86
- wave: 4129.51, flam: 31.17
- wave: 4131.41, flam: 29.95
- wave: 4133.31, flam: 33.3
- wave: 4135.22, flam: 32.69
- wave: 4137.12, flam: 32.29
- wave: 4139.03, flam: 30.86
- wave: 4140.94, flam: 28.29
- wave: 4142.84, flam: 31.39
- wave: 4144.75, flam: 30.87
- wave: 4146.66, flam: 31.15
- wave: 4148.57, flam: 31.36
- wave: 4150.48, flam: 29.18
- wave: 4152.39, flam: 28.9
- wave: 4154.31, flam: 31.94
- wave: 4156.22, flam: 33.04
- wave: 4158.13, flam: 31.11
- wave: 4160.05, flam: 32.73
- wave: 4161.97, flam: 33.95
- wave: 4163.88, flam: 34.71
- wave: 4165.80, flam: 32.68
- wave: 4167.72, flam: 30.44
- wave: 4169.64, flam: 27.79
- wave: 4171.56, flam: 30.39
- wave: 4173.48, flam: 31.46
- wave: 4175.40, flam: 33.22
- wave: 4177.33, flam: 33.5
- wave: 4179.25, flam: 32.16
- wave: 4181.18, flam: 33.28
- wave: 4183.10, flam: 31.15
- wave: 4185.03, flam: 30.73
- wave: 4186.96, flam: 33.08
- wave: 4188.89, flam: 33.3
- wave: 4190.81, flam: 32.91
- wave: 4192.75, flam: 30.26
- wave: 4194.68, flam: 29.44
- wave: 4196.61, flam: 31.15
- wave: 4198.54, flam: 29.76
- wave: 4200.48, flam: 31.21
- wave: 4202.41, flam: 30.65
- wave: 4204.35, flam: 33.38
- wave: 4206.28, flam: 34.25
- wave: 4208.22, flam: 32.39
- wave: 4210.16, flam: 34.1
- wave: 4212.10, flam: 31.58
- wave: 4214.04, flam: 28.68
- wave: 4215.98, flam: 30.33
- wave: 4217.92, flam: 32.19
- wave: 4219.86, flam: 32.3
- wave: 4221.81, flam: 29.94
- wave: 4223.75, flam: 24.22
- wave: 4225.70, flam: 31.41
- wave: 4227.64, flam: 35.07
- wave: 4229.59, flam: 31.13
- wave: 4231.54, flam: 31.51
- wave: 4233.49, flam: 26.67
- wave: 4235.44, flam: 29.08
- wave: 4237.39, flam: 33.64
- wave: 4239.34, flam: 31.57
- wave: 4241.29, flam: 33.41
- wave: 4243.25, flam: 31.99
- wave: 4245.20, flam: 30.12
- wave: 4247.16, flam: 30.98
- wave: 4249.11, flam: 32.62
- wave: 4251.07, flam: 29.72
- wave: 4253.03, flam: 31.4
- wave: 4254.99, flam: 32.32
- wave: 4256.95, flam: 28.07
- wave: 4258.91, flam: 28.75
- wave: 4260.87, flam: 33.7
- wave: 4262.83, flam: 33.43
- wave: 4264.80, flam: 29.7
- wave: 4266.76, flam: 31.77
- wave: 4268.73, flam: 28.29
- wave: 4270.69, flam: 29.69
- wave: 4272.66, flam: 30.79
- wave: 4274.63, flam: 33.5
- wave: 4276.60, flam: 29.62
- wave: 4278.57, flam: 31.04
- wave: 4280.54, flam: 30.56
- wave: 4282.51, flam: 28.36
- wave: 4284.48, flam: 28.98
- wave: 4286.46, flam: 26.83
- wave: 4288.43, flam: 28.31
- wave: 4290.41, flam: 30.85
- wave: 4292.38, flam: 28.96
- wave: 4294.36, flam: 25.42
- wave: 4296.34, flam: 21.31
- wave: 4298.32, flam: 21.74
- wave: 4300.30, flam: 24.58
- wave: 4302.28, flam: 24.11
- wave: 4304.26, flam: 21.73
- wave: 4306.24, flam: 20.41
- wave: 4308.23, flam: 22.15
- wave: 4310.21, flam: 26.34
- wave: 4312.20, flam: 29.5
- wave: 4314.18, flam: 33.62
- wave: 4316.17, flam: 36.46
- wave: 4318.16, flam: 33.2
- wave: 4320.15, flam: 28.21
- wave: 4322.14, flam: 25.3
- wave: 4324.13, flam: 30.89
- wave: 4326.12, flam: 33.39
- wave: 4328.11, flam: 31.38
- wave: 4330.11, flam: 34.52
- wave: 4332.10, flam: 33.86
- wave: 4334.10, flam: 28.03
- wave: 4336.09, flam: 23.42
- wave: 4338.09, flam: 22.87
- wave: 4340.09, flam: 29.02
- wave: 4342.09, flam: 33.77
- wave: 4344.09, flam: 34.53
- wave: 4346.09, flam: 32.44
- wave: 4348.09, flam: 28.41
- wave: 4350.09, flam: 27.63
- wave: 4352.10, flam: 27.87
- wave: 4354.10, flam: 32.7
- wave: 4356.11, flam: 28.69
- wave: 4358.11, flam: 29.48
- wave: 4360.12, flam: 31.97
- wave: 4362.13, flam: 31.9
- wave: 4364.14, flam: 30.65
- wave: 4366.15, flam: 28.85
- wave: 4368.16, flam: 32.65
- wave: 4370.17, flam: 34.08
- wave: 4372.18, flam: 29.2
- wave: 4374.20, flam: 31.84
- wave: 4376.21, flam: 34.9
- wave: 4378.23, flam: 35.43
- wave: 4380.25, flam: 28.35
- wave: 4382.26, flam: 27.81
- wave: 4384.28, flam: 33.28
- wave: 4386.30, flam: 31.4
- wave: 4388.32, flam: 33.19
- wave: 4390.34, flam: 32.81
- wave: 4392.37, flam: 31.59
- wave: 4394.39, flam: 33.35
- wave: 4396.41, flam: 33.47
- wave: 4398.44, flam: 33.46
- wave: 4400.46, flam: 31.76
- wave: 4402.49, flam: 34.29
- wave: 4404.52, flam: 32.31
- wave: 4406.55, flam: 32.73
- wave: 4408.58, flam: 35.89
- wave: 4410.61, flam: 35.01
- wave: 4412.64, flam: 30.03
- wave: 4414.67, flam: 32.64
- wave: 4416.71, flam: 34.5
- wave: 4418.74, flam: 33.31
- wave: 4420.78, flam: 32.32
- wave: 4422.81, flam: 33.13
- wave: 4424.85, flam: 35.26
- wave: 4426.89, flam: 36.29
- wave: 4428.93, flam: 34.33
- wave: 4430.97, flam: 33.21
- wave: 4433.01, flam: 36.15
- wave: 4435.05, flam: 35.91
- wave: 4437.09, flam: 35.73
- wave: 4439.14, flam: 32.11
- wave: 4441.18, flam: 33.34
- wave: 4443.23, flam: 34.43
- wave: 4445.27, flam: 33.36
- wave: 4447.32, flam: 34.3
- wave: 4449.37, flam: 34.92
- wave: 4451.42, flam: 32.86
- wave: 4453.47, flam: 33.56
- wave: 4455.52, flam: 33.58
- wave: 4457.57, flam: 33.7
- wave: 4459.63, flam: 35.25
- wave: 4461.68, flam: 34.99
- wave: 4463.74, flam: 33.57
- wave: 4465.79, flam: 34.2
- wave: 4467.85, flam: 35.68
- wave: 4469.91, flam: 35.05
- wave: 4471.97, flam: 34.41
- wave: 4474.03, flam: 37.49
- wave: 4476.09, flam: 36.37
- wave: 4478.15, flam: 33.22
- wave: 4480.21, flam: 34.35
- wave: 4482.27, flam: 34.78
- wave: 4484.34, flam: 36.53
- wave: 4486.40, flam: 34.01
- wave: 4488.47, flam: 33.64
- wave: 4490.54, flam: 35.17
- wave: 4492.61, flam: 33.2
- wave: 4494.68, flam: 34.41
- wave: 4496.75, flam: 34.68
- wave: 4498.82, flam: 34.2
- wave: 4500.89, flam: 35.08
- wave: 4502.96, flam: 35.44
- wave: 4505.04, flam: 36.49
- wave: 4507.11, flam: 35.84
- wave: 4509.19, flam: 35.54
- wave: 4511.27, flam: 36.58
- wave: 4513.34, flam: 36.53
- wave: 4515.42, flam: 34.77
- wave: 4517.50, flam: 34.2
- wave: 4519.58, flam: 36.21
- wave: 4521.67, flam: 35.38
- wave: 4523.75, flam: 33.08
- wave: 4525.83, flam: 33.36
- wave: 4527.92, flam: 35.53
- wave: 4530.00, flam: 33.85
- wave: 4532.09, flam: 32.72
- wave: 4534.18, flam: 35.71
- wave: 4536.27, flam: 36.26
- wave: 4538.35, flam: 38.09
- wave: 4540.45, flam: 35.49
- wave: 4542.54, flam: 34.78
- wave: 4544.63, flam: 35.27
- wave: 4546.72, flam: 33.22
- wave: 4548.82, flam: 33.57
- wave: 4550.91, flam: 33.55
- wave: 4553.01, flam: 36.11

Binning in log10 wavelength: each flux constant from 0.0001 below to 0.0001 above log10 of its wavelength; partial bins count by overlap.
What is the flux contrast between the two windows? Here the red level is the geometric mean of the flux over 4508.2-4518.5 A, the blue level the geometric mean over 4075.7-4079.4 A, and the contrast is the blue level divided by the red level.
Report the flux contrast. 0.87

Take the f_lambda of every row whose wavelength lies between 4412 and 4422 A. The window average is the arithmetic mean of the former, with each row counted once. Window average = 33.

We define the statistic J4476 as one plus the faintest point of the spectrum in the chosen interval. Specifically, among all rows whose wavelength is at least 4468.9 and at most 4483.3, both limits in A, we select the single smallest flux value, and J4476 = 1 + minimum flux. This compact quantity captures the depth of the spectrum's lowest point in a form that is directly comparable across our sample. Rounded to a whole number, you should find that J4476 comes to 34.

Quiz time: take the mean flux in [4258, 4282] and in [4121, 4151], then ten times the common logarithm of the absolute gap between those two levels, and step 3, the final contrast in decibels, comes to -1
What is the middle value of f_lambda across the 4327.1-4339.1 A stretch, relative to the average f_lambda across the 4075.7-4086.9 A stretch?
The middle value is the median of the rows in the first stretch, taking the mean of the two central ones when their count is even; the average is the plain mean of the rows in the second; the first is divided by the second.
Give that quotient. 0.96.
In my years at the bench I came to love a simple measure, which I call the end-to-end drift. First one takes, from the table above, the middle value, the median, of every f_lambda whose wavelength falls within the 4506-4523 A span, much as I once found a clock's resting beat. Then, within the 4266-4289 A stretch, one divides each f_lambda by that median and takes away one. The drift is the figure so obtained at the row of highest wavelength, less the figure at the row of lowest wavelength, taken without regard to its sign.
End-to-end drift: 0.10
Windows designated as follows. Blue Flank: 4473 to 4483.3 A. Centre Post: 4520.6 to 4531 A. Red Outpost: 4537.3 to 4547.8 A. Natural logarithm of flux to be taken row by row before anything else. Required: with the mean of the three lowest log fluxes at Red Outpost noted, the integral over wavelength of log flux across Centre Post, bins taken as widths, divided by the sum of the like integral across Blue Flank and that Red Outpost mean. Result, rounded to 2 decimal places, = 0.91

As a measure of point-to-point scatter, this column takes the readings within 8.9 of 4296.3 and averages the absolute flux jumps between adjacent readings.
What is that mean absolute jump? 2.3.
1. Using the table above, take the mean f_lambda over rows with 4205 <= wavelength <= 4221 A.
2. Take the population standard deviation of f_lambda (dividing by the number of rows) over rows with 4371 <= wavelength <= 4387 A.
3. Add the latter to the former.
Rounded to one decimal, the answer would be 34.7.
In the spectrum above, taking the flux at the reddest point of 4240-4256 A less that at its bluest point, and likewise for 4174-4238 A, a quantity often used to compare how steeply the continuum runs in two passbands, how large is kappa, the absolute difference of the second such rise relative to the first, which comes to 1.5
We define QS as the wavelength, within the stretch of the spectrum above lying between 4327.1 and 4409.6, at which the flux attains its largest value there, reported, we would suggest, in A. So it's 4408.58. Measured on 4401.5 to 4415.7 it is 4408.58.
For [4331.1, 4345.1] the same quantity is 4344.09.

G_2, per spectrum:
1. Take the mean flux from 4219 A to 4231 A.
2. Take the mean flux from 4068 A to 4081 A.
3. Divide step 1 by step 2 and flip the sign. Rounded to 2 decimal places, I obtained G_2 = -1.04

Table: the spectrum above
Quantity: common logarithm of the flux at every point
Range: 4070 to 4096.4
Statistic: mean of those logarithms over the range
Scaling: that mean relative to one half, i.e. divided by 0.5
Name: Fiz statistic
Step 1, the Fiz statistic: 2.99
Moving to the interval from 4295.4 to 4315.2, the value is 2.77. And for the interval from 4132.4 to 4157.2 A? 2.99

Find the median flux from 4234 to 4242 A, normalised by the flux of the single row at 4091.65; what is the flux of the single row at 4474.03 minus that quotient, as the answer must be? 36.5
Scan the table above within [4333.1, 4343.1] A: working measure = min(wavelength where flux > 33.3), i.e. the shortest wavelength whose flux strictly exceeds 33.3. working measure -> 4342.09 A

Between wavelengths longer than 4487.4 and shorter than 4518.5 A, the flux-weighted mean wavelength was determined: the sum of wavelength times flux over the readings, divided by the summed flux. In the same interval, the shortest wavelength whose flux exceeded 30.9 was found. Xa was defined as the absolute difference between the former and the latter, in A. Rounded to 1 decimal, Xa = 14.6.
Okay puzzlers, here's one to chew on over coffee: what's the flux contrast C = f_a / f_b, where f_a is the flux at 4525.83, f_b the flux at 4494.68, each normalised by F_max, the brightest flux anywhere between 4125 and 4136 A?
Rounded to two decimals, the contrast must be 0.97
